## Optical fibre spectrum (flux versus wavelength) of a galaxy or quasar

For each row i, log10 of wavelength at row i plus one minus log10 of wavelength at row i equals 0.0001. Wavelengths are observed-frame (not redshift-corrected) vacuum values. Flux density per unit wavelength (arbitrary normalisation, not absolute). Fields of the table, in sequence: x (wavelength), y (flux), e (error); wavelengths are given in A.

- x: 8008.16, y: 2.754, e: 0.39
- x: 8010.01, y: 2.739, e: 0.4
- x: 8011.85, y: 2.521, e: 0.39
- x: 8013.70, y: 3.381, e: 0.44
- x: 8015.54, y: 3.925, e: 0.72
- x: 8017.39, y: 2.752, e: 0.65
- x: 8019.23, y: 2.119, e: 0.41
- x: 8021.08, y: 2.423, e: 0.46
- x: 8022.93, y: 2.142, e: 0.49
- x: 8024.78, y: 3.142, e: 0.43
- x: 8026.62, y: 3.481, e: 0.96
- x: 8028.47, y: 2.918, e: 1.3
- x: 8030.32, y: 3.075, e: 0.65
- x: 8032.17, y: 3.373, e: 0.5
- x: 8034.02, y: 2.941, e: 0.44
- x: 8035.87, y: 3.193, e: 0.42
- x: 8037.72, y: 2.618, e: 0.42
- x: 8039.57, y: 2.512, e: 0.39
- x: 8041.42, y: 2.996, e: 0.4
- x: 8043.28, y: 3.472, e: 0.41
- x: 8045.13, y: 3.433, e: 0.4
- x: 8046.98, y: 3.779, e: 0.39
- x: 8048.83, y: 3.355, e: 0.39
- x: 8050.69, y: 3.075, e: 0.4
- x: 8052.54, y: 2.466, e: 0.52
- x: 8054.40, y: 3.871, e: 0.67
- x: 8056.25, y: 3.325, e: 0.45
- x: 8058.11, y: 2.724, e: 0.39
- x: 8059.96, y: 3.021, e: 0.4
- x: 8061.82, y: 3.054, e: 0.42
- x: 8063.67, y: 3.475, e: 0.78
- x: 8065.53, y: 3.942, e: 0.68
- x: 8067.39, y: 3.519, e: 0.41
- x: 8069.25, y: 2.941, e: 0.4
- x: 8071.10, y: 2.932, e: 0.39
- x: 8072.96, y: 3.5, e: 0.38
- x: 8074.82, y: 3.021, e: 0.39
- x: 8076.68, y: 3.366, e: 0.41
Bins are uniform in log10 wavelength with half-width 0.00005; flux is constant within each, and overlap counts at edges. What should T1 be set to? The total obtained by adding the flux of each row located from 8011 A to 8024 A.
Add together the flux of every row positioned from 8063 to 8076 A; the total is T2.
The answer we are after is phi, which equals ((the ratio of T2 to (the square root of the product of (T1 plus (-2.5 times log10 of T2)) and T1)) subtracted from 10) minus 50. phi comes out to -41.34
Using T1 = 19.3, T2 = 23.3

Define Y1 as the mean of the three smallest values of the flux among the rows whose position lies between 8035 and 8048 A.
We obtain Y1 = 2.71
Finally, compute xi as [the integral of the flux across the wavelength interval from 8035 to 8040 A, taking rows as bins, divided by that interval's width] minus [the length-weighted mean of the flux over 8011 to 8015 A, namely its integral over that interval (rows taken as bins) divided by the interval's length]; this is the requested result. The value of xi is -0.3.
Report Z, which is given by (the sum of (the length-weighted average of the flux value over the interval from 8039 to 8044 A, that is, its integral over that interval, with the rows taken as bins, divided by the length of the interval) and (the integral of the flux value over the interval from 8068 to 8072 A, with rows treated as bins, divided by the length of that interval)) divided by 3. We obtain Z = 2.00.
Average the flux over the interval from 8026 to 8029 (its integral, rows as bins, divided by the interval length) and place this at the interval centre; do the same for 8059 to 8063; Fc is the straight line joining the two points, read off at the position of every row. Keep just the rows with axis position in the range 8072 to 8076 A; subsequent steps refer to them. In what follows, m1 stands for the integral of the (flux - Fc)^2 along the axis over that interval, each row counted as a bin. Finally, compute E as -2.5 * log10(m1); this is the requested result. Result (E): 0.8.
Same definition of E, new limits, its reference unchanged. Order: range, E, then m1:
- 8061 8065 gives 0.5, 0.64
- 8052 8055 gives -0.5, 1.51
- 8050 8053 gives 0.6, 0.57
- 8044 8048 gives 0.0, 0.98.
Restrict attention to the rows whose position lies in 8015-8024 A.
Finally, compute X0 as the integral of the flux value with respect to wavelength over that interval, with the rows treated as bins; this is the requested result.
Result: 24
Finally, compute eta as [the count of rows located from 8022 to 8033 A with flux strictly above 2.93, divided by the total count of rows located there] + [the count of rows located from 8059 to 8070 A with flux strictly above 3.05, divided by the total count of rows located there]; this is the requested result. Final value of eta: 1.33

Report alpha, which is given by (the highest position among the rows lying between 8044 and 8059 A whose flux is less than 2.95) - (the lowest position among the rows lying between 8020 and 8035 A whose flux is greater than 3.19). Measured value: 31.5 A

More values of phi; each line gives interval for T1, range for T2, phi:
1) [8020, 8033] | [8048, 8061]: -41.16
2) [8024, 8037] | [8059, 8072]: -41.12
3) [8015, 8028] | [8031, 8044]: -41.16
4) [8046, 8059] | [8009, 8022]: -40.95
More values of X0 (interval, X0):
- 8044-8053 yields 29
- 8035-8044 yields 26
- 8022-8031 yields 27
